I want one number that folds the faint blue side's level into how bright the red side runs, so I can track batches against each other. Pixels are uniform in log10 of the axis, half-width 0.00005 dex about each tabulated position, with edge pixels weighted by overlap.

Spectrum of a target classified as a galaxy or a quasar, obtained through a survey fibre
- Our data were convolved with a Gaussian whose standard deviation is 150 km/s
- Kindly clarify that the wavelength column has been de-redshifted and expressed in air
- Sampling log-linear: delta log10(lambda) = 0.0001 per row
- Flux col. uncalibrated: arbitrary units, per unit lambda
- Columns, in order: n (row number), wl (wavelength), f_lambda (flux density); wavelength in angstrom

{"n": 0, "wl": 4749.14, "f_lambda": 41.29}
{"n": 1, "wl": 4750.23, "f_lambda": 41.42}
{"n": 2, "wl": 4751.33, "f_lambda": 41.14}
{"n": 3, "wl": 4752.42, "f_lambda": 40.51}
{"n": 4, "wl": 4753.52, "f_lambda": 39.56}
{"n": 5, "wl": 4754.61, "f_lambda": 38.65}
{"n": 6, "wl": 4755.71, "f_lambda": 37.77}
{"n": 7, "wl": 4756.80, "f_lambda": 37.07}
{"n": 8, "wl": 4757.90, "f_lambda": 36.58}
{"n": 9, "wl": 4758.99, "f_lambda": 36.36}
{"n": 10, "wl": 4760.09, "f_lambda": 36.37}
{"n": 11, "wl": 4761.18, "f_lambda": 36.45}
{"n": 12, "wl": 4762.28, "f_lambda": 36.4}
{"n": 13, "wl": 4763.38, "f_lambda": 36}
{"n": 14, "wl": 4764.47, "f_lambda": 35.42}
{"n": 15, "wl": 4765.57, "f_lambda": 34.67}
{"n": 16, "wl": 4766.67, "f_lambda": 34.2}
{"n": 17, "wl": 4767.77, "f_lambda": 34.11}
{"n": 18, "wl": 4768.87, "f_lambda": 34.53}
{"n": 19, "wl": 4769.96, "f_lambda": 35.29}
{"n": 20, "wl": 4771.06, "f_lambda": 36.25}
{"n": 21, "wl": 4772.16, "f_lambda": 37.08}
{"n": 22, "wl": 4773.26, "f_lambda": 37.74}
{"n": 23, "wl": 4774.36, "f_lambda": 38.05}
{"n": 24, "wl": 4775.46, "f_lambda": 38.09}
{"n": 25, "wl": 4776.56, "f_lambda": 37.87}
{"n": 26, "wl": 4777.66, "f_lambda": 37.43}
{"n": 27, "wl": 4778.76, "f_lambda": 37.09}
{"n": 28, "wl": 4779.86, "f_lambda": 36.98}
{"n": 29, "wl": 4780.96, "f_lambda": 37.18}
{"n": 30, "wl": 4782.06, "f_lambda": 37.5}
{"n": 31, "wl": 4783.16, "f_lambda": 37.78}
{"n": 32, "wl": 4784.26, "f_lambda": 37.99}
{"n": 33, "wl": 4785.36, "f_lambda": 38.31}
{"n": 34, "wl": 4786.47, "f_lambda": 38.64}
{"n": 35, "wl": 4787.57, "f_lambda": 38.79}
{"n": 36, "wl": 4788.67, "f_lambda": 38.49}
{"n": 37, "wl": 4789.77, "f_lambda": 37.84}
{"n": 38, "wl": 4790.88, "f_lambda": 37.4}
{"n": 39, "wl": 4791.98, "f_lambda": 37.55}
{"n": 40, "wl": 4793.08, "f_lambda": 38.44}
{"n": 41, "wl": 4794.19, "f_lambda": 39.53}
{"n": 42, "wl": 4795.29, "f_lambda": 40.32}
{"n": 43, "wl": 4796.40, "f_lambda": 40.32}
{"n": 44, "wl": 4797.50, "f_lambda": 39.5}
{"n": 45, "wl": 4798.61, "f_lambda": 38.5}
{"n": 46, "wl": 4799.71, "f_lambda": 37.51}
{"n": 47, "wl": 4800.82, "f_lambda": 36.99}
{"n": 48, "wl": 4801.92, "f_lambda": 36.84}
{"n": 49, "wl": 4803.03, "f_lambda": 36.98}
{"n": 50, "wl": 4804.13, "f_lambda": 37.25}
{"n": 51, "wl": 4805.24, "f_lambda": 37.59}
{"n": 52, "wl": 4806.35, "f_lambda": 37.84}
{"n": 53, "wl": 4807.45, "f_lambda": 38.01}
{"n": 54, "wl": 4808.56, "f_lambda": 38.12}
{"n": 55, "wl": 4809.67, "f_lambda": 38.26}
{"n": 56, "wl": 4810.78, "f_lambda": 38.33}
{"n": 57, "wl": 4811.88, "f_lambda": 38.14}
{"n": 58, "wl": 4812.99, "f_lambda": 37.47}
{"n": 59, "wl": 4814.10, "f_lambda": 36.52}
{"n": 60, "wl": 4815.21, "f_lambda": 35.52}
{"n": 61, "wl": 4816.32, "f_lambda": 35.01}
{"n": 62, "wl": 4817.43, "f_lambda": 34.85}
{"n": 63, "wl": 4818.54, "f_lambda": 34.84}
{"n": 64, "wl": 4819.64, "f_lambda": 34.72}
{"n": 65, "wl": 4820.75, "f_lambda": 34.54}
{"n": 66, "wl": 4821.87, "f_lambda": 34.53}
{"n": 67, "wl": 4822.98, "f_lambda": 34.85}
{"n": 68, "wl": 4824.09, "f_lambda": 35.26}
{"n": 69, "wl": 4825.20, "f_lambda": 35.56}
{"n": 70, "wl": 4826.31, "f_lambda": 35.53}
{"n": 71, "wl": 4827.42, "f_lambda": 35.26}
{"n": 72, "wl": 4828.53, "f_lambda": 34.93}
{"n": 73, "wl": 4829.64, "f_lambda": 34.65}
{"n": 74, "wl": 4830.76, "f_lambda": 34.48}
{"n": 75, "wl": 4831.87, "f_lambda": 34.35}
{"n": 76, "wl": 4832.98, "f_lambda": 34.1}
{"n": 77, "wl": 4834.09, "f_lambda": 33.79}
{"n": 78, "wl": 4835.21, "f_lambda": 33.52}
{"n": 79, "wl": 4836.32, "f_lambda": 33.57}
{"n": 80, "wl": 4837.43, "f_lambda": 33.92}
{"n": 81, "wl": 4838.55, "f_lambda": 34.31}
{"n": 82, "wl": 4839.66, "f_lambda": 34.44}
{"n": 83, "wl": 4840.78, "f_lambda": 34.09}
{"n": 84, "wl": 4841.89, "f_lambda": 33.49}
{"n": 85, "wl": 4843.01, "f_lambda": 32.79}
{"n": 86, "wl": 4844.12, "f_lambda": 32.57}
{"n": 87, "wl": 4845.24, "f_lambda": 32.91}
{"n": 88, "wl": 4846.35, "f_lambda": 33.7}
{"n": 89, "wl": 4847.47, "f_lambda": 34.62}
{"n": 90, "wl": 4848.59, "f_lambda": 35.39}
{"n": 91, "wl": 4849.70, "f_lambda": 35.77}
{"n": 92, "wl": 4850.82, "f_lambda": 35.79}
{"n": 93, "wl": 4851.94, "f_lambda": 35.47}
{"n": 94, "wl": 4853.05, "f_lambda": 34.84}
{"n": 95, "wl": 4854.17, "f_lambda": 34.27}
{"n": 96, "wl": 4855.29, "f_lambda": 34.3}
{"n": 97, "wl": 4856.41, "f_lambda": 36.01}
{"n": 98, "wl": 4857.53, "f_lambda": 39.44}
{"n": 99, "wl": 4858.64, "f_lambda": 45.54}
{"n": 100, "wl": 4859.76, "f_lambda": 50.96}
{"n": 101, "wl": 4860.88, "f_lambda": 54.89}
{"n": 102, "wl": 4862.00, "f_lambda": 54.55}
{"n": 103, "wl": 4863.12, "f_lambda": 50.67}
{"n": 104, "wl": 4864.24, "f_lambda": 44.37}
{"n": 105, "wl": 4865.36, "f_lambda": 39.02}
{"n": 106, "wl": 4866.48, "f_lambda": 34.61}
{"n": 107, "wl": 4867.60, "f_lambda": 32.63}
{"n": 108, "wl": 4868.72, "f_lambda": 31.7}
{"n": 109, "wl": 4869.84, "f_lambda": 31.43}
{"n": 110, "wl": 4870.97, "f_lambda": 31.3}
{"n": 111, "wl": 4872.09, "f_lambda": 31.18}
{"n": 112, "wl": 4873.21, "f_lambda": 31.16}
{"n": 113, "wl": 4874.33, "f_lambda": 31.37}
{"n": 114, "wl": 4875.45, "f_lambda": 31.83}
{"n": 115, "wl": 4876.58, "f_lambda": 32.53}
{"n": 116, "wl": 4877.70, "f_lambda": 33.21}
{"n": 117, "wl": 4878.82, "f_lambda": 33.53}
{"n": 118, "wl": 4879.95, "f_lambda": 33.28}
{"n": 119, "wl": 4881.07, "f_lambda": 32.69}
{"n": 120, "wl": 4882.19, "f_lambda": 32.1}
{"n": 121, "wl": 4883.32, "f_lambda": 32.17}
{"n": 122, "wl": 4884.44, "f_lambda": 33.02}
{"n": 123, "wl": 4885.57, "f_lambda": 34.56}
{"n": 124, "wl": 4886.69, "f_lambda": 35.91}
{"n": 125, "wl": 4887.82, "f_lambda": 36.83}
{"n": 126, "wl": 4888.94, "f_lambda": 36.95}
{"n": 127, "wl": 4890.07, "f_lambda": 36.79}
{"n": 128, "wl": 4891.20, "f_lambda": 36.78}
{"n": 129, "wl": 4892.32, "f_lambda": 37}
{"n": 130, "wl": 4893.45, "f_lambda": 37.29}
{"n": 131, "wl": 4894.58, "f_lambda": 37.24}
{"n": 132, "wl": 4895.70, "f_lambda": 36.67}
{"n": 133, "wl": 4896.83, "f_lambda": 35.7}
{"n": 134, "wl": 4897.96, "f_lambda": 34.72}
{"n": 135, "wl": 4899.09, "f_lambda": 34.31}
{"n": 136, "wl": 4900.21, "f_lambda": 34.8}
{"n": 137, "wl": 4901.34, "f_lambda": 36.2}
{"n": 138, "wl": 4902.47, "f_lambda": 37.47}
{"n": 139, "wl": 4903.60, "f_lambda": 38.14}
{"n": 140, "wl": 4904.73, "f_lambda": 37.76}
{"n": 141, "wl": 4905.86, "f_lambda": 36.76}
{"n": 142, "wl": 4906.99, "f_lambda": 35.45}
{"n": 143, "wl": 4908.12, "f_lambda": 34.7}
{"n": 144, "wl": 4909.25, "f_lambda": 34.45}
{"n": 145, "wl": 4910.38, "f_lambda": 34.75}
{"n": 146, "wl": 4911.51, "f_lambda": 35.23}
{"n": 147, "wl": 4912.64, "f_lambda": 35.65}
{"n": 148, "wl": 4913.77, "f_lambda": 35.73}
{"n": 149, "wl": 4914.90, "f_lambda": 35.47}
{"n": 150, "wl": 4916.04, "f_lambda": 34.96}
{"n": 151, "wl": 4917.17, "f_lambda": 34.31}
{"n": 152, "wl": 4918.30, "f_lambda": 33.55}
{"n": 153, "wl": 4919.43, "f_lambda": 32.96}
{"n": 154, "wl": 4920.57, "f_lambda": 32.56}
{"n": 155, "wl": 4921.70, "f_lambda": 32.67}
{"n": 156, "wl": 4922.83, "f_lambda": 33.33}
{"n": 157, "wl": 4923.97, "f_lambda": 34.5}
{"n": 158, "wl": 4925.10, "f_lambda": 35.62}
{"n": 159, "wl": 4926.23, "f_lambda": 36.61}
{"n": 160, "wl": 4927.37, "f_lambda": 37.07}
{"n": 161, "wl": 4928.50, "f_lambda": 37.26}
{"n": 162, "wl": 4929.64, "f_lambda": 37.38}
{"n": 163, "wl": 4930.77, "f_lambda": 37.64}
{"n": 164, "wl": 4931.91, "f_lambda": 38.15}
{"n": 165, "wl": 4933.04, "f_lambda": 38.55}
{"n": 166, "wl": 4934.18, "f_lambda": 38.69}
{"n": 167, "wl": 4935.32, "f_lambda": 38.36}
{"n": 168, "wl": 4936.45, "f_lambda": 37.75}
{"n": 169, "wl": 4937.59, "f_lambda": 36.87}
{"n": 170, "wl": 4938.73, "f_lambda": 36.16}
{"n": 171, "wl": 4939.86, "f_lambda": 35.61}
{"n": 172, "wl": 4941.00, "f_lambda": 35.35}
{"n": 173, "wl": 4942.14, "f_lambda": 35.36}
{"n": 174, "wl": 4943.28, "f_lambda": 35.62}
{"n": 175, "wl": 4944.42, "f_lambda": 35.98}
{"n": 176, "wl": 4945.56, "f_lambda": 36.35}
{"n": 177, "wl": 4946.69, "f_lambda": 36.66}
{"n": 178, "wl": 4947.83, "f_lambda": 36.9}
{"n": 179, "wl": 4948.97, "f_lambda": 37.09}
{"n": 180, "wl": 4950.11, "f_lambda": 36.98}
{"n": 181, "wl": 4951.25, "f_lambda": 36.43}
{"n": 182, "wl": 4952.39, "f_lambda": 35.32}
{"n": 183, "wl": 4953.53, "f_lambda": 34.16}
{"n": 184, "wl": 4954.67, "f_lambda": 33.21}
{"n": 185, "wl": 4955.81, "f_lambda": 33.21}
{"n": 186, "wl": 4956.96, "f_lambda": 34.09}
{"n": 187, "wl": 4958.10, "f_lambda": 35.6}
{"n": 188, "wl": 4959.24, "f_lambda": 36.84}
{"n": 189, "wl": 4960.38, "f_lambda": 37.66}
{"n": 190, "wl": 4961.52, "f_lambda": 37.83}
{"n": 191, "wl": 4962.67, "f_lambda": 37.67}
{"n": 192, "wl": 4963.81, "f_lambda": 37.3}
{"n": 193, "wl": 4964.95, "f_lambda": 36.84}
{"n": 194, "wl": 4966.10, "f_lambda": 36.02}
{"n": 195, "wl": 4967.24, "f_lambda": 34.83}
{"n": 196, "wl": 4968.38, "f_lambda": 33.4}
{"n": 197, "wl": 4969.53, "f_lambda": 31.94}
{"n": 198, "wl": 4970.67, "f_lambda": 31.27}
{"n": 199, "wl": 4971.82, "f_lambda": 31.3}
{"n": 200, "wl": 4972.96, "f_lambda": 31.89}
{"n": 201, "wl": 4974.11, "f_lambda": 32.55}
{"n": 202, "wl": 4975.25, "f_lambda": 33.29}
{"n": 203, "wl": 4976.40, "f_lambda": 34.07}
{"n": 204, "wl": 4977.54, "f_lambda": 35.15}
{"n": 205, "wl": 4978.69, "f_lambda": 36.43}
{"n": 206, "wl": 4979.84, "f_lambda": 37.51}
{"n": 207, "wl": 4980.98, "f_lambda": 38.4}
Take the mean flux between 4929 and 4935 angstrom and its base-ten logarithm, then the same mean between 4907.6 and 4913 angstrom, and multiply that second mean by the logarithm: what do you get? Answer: 55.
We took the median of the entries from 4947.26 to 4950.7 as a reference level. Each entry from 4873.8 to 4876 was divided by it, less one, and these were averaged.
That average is -0.15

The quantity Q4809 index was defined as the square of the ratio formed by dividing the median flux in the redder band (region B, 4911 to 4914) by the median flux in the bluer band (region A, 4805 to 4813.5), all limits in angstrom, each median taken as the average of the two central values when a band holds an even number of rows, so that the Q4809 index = 0.88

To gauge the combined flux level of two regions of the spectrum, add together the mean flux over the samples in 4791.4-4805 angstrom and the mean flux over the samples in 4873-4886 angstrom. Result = 70.9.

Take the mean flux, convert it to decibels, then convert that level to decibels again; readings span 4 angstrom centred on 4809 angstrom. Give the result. 12.0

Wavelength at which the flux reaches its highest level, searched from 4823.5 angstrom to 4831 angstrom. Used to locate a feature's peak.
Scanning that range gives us 4825.20 angstrom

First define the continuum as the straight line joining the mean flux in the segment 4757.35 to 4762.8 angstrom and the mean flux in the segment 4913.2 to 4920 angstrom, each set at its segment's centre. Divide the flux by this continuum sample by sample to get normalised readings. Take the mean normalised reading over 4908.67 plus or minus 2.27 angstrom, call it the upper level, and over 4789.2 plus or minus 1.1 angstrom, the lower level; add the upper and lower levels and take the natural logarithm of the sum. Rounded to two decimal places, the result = 0.73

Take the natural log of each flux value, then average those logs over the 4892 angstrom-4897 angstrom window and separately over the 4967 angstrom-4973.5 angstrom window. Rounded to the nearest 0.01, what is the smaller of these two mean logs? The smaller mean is 3.48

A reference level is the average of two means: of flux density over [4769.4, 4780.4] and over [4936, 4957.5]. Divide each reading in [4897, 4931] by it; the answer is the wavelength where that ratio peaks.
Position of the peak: 4903.60 angstrom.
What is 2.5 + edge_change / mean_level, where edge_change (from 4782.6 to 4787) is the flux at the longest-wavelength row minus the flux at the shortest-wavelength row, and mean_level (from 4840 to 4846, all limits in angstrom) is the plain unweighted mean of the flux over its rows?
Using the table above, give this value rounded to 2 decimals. 2.53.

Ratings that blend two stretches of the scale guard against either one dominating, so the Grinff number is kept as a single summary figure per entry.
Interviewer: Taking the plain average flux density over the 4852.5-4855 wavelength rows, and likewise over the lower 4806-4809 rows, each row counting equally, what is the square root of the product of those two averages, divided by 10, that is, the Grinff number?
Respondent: 3.62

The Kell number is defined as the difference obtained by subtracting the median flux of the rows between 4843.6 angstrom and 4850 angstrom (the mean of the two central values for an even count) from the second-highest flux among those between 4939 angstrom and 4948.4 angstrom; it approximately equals 2.5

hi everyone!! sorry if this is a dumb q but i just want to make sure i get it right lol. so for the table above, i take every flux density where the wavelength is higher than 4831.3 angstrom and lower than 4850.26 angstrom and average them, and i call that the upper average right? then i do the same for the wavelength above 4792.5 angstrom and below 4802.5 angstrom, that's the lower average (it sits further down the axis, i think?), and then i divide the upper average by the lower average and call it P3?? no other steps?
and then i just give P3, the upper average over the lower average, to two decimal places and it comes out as 0.88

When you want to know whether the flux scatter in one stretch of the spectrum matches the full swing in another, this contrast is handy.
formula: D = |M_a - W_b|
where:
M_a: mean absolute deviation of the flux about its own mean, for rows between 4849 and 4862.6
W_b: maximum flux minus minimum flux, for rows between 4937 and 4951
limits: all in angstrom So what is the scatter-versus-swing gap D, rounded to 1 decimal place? 5.3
